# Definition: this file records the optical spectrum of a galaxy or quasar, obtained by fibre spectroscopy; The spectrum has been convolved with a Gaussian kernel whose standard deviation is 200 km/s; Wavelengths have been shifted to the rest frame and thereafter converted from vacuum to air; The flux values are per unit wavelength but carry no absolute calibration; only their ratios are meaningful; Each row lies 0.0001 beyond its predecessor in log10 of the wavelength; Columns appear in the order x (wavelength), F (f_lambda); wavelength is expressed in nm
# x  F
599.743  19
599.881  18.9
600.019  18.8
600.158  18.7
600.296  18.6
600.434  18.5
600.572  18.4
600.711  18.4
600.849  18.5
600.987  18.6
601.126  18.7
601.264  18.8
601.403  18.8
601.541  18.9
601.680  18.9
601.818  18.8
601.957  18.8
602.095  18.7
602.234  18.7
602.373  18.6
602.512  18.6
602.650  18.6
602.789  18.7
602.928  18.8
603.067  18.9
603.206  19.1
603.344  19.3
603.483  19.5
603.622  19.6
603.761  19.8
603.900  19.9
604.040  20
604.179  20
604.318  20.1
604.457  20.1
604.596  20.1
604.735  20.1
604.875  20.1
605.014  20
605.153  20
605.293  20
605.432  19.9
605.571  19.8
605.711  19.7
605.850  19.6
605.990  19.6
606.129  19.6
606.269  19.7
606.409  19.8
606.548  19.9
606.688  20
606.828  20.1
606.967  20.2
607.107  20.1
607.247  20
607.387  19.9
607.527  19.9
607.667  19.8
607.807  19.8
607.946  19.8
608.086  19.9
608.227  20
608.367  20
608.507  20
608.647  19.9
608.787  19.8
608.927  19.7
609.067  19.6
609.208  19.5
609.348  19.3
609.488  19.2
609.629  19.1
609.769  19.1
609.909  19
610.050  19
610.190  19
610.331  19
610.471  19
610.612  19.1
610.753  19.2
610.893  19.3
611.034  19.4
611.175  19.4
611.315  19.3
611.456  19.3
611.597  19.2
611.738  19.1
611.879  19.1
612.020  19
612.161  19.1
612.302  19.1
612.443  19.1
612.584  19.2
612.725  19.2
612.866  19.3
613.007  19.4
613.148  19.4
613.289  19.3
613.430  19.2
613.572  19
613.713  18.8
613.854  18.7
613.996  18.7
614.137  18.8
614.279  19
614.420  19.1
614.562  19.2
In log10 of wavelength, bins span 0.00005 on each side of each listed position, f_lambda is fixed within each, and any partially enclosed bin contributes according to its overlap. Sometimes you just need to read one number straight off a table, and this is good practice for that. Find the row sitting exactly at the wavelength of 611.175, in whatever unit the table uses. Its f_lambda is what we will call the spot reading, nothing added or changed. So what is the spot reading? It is 19.4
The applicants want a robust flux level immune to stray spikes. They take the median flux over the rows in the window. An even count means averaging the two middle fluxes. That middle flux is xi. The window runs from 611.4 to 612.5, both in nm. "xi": 19.1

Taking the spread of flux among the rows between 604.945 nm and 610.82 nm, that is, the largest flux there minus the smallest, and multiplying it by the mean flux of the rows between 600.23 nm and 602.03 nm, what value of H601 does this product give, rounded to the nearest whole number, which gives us 22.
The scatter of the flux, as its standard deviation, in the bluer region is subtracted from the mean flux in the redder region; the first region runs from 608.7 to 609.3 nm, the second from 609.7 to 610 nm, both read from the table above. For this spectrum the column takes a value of 18.9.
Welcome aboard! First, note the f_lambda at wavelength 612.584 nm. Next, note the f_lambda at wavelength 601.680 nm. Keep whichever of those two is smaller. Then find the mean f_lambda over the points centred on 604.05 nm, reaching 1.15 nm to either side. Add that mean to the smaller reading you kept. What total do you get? 38.6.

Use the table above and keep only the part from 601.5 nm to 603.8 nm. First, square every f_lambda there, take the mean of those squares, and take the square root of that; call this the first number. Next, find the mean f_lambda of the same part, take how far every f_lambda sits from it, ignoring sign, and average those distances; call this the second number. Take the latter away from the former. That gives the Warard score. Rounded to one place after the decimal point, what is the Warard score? 18.7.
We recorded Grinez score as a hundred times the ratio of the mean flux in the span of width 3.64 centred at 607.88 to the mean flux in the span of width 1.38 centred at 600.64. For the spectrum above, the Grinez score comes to 106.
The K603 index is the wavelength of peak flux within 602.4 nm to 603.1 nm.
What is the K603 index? 603.067 nm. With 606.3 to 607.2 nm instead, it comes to 606.967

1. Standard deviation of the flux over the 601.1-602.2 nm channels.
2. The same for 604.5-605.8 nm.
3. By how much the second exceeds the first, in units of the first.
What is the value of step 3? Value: 0.9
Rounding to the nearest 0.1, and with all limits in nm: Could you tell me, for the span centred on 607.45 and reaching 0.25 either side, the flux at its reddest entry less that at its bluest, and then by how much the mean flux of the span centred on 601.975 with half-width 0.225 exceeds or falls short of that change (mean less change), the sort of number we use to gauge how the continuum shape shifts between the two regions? 19.0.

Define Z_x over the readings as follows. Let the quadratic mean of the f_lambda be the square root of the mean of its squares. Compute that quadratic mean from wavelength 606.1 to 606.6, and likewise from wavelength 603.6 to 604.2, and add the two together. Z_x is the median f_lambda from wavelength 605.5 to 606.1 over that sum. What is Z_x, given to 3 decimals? 0.496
